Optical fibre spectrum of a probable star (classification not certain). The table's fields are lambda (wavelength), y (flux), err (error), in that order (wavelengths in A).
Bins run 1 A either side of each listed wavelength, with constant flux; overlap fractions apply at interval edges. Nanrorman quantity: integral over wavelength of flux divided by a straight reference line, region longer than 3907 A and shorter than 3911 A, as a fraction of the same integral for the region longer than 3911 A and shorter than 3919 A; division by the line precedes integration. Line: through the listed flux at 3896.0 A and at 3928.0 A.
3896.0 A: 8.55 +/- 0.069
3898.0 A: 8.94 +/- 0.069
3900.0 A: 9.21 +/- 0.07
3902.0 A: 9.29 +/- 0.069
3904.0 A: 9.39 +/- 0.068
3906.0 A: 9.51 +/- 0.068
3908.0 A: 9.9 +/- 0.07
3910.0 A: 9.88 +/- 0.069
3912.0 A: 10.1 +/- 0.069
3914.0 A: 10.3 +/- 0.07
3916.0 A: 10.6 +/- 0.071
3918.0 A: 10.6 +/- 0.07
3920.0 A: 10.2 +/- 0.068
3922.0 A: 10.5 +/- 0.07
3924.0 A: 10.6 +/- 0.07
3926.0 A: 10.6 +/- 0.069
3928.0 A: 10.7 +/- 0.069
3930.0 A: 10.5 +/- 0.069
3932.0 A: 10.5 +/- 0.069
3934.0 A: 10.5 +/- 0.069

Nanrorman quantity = 0.5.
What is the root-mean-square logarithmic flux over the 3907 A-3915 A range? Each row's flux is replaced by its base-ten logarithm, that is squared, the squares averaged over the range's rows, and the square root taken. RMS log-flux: 1.00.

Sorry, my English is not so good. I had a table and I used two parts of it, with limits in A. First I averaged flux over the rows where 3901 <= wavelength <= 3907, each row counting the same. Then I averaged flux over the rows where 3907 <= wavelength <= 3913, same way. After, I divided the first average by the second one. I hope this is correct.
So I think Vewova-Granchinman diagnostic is 0.943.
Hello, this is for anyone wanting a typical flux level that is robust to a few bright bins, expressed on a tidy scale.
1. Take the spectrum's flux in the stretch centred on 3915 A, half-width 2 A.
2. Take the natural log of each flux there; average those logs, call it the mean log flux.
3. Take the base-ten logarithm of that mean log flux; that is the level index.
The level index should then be 0.370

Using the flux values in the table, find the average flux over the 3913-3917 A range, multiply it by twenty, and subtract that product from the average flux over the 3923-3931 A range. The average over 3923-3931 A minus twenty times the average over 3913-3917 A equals -198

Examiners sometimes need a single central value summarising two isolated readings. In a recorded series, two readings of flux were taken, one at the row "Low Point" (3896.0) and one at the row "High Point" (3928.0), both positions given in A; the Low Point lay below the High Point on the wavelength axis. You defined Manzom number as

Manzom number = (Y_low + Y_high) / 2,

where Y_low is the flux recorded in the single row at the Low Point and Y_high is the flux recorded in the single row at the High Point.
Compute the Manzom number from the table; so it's 9.6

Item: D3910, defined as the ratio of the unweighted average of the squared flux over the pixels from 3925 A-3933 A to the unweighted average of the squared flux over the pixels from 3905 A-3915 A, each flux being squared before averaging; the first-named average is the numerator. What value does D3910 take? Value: 1.13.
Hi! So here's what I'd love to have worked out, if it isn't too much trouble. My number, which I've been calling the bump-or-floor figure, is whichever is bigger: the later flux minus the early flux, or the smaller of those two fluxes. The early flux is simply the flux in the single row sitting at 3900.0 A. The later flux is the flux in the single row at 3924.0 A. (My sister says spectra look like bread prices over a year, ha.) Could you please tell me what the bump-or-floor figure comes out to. 9.2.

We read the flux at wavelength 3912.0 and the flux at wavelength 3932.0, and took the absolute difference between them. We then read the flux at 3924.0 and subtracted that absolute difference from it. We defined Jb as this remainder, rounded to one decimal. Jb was 10.2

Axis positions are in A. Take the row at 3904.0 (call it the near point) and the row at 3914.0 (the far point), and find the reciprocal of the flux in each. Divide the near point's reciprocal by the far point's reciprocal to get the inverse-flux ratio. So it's 1.10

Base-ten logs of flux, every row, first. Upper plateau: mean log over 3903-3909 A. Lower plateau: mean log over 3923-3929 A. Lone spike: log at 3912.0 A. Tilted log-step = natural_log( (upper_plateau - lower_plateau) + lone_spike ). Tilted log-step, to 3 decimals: -0.041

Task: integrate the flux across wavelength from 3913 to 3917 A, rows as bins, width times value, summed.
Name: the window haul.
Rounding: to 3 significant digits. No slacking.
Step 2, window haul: 41.8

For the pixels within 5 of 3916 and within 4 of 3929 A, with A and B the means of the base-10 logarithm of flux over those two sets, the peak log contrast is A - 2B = -1.03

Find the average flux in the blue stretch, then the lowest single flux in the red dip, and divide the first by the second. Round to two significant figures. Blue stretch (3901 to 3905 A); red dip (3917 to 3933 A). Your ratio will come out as 0.92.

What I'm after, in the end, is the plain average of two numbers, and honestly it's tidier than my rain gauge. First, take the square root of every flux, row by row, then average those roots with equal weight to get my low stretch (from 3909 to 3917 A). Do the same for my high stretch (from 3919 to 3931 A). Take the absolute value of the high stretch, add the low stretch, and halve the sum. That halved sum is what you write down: 3.22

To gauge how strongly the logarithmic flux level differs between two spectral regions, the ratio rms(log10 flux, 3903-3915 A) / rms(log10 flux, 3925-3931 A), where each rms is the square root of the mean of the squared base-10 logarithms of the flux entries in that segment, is 0.969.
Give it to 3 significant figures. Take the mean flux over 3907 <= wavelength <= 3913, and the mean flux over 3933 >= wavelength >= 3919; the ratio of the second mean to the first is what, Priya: 1.06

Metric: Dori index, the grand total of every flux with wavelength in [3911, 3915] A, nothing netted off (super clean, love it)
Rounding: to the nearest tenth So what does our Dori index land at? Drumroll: 20.4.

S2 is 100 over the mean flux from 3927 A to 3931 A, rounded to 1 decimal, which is 9.4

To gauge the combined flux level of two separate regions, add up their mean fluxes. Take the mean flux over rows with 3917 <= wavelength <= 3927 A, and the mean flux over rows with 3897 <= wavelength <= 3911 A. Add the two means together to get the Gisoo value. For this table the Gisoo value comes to 19.9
